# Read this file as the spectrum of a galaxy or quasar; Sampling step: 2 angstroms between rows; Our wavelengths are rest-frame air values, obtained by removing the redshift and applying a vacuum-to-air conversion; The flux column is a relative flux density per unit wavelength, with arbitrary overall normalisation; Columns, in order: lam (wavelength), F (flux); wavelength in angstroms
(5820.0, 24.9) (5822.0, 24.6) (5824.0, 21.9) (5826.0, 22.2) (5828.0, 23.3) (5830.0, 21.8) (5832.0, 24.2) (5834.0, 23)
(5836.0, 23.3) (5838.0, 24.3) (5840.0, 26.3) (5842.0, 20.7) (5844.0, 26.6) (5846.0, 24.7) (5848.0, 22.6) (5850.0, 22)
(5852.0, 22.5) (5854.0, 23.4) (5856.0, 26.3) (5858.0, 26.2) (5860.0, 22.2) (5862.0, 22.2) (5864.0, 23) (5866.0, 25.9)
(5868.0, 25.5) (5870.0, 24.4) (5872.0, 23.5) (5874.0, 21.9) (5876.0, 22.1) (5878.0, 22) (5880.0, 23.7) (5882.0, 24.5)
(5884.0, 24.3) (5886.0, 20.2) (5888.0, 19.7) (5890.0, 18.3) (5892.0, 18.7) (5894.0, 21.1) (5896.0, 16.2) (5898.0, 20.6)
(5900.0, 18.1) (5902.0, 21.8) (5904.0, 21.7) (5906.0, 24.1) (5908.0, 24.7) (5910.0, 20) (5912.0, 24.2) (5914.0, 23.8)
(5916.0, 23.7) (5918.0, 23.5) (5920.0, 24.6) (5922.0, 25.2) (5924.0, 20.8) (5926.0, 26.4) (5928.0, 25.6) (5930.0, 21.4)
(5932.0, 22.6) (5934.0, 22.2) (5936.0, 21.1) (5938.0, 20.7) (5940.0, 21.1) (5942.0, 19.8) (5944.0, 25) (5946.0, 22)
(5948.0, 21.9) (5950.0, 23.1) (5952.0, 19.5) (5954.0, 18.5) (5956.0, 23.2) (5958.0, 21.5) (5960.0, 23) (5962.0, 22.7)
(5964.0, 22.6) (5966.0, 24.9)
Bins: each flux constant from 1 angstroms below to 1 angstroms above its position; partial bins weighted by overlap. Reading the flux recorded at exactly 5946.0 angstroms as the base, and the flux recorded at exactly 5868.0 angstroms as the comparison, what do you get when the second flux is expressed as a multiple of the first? 1.16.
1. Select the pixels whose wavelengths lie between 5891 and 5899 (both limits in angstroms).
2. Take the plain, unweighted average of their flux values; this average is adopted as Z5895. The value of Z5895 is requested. 19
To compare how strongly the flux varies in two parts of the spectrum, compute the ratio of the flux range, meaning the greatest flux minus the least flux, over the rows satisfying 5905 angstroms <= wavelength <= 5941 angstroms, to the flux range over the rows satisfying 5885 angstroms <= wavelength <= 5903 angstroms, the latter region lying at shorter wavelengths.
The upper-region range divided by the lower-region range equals 1.1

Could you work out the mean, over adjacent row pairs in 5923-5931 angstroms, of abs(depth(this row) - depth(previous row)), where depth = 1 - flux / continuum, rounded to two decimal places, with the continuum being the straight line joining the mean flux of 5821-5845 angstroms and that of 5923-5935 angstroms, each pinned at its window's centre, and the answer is 0.15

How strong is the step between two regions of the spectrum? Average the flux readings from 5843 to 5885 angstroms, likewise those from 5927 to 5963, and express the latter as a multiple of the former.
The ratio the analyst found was 0.92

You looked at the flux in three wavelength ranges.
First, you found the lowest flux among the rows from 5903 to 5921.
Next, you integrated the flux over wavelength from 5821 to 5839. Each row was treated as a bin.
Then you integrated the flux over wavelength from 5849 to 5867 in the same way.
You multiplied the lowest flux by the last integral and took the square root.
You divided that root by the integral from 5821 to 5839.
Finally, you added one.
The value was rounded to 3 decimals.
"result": 1.222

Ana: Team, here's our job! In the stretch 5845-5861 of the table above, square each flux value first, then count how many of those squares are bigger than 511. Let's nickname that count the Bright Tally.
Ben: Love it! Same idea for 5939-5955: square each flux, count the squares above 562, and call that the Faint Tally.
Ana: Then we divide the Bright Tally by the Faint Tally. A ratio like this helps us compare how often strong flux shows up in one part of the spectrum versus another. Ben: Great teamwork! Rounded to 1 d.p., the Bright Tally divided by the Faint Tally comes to 4.0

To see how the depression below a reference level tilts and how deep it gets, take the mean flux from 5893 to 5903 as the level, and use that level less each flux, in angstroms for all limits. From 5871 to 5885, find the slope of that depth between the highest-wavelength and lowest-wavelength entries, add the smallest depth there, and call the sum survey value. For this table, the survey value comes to -5.0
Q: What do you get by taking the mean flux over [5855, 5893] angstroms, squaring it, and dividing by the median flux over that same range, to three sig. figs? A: 22.7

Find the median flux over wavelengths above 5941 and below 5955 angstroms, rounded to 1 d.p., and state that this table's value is 21.9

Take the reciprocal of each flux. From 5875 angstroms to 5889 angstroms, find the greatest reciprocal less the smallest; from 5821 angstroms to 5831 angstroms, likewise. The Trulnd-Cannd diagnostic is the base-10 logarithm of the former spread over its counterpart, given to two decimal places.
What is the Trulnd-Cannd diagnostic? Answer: 0.28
